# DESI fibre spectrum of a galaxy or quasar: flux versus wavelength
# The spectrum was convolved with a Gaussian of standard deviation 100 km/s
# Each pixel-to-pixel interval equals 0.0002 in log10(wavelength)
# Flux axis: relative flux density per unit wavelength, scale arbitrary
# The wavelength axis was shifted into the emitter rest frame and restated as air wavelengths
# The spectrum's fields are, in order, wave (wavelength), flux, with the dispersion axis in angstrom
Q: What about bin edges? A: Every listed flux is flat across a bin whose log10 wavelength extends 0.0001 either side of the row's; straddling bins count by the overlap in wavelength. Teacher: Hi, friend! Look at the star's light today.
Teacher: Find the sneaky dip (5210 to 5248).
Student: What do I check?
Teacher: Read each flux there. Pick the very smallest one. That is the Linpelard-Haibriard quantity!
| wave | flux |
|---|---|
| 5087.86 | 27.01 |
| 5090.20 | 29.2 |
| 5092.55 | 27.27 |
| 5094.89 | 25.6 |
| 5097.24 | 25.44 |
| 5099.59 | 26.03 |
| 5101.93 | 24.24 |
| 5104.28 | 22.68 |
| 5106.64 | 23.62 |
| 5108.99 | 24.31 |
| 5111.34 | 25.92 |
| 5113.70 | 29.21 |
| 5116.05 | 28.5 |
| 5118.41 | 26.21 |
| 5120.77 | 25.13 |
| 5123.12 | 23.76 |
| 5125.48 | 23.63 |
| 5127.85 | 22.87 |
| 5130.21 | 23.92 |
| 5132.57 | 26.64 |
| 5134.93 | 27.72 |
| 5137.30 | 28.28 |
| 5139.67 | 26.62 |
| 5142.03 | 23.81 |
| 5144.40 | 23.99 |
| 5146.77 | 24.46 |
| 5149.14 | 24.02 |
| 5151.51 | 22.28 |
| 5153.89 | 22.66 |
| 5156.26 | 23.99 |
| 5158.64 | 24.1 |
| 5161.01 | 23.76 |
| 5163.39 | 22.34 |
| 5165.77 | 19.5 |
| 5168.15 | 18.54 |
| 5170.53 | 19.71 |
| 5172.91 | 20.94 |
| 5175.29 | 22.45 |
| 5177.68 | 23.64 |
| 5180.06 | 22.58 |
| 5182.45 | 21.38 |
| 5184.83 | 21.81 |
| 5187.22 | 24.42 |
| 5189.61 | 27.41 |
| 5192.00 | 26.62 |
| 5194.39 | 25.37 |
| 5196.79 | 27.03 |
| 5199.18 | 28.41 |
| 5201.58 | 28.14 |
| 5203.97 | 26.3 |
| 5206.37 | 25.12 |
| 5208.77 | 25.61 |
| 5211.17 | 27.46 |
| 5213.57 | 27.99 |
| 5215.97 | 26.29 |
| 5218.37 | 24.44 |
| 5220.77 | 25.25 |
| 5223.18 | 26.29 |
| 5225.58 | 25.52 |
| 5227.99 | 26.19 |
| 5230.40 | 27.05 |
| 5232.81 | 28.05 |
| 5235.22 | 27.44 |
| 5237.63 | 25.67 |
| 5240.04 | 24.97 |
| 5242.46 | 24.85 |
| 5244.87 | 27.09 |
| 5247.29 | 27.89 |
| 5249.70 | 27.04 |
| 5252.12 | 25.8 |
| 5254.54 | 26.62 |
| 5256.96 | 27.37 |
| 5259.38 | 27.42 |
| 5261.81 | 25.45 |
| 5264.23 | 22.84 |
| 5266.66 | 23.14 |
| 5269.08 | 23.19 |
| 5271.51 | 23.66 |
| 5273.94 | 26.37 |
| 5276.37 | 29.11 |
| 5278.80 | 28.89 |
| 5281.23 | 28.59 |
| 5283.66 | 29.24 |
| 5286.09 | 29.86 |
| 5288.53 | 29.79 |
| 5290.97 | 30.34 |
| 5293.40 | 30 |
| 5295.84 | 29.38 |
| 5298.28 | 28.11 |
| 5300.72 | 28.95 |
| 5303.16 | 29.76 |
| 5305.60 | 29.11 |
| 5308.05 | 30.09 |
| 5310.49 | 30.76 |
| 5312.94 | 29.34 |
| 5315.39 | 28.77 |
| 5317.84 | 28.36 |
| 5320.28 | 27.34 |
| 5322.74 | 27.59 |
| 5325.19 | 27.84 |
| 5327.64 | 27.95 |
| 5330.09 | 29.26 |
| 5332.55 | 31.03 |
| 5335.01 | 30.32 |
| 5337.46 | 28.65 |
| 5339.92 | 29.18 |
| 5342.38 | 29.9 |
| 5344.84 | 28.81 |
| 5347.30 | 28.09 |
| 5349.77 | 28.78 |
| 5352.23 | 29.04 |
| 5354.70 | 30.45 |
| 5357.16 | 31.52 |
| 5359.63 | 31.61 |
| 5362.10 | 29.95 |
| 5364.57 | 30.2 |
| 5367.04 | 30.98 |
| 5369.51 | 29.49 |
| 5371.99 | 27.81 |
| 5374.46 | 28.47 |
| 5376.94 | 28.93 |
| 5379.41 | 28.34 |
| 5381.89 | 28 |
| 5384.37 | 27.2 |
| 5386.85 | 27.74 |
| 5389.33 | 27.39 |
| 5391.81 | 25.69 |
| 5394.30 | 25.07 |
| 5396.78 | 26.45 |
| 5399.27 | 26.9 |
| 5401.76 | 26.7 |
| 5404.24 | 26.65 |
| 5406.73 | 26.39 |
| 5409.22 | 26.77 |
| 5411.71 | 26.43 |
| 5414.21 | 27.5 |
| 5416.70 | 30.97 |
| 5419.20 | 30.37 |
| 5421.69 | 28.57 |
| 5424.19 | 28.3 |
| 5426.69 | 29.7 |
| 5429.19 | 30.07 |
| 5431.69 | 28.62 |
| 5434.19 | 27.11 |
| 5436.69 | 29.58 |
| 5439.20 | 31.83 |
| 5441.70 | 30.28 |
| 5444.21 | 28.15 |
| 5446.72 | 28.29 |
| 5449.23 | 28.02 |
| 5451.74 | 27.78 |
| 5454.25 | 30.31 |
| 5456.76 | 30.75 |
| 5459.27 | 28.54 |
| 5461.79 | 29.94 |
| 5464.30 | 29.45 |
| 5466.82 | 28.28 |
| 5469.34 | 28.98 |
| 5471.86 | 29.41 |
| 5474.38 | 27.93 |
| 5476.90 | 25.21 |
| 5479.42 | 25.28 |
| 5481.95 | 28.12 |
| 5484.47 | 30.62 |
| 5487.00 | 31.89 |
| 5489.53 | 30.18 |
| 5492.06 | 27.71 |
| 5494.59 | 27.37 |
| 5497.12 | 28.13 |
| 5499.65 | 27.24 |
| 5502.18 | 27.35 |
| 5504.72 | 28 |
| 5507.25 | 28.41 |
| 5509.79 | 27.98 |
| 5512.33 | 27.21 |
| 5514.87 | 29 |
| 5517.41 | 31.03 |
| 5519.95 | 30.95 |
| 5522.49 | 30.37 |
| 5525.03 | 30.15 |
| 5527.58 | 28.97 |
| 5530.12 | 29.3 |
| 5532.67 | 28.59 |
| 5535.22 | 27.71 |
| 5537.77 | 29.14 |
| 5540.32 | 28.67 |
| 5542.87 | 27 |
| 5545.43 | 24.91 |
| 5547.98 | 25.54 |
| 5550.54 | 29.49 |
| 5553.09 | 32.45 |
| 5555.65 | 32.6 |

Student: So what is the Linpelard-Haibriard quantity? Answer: 24.44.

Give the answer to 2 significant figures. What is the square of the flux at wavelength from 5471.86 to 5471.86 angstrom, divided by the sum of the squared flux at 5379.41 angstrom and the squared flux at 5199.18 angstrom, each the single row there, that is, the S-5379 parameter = 0.54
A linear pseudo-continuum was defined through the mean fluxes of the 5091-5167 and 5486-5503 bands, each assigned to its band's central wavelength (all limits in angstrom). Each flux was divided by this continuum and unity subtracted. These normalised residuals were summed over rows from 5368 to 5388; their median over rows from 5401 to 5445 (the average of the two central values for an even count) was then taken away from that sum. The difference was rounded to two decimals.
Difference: 0.24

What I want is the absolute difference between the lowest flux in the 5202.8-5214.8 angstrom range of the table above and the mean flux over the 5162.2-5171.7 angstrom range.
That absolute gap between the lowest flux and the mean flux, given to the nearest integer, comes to 5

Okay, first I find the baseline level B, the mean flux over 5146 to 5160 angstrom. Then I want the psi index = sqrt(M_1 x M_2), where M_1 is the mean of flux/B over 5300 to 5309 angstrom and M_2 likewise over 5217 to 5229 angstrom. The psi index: 1.16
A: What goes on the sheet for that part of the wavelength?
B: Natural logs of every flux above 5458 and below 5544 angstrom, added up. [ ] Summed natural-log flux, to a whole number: 114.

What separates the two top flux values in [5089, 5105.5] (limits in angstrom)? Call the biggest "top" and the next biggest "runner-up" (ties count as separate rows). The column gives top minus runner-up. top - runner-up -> 1.9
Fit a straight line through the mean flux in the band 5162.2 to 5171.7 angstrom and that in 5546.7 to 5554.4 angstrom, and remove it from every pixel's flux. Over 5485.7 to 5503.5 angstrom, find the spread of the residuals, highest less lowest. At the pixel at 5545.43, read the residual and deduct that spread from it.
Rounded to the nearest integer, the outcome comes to -9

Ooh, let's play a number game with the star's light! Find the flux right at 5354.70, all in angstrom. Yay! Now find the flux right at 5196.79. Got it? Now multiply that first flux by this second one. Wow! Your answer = 823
